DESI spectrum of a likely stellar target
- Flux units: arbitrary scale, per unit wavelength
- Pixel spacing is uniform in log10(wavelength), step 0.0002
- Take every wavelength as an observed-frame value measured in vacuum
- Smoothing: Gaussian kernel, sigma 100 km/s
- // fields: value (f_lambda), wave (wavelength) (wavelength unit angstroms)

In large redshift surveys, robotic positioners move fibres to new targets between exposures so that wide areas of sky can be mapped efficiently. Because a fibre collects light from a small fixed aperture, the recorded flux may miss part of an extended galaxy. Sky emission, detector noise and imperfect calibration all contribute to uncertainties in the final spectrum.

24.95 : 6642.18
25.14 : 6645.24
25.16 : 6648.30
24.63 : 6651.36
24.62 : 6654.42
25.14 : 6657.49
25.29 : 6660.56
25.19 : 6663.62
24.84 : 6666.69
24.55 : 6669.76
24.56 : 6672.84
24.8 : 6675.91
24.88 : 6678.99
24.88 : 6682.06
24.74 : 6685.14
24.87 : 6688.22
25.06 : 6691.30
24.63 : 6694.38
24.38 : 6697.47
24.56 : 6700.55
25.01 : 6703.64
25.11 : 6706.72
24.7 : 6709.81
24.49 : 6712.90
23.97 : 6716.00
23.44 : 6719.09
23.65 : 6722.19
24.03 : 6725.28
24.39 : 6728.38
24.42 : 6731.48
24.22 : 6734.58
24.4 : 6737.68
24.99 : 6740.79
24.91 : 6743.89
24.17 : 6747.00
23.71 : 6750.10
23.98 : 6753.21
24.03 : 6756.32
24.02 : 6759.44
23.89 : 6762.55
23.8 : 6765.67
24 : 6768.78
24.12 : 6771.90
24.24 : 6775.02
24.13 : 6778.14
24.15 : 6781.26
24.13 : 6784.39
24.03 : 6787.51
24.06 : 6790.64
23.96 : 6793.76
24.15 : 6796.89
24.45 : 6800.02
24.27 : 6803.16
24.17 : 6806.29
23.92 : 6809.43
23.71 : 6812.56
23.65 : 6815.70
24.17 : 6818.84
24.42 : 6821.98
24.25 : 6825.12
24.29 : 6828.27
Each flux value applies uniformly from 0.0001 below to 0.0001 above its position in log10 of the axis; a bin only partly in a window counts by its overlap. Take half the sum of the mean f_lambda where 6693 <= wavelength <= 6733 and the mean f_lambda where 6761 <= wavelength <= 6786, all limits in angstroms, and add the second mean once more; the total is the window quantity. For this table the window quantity 48.27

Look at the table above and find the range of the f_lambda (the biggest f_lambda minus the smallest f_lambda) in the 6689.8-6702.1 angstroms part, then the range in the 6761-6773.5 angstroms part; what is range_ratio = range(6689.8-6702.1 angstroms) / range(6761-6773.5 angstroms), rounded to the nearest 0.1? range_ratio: 2.1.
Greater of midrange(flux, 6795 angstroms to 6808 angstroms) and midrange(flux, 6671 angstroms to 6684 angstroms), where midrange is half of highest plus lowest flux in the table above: 24.72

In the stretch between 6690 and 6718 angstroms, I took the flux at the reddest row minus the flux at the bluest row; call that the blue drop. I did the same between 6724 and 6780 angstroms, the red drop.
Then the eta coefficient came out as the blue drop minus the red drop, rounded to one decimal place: -1.2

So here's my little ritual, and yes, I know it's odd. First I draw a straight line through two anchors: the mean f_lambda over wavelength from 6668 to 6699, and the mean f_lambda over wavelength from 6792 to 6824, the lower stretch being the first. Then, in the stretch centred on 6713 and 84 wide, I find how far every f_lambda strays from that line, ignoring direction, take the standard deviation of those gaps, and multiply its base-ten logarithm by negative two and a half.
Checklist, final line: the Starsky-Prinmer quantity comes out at 1.4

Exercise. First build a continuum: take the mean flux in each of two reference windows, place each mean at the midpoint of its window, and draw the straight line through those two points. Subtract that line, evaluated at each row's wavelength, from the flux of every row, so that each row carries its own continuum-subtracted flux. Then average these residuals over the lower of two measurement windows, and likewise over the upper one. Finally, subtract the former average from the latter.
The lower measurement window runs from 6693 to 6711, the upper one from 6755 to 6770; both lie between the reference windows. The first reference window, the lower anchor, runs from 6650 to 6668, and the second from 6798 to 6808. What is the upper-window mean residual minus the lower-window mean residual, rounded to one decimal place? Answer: -0.5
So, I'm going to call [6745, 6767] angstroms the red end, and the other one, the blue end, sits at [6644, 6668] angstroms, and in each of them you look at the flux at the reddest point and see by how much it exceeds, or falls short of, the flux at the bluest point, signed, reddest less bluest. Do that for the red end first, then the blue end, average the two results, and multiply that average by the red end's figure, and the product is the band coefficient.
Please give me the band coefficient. 0.124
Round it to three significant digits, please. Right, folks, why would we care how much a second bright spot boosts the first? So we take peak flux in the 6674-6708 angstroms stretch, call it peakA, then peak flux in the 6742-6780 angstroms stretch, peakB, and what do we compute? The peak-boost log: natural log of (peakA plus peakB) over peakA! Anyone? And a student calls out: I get 0.689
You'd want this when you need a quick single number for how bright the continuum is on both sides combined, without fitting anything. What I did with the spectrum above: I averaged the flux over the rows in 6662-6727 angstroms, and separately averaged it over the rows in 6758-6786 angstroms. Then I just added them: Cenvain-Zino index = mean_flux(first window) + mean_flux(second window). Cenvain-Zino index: 48.6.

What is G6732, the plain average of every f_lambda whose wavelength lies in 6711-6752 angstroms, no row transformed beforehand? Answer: 24.2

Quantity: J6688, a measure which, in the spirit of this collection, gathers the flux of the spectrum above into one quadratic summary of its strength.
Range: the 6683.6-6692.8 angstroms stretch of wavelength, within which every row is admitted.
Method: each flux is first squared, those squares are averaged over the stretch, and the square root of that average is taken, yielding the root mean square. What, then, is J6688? 24.9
